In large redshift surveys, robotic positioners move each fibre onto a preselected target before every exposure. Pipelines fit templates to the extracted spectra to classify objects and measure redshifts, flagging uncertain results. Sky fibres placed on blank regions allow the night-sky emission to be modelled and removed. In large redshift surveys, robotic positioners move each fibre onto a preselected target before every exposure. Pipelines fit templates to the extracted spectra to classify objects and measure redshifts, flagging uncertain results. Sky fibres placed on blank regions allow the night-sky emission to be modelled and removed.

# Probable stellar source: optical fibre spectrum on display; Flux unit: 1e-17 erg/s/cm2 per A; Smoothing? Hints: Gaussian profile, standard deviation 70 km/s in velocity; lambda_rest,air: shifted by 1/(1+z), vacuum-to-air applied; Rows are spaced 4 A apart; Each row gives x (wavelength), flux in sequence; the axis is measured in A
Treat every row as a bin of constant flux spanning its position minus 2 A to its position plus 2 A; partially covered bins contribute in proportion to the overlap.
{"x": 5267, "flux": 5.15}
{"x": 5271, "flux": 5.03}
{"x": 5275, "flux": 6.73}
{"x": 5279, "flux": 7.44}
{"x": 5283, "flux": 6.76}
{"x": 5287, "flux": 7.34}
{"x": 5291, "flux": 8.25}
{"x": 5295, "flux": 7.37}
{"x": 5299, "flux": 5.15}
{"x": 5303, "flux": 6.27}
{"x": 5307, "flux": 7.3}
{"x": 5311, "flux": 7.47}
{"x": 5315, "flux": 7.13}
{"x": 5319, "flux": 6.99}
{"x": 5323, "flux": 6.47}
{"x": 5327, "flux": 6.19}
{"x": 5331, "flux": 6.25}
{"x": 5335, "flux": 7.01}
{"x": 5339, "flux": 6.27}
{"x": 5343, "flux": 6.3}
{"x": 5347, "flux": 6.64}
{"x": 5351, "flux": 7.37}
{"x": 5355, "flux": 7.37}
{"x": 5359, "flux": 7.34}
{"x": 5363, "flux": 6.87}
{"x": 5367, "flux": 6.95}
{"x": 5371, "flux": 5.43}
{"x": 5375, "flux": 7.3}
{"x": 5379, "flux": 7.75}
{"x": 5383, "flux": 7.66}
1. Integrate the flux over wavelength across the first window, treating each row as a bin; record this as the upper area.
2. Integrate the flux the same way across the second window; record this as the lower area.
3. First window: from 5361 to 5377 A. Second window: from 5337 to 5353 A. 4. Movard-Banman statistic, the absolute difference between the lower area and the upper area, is 0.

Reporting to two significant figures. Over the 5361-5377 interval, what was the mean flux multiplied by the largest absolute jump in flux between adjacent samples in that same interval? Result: 12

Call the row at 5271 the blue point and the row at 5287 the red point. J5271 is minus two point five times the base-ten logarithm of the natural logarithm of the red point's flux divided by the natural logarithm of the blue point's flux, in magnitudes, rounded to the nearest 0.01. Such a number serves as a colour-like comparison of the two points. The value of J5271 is -0.23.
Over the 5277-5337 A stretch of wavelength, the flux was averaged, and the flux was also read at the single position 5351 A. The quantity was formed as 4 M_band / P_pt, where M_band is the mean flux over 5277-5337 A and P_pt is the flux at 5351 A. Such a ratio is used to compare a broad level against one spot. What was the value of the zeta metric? 3.74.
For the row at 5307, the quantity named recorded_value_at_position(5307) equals 7.3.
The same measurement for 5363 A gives 6.87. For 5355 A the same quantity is 7.37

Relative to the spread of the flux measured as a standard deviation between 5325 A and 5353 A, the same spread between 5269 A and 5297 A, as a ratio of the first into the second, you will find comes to 2.2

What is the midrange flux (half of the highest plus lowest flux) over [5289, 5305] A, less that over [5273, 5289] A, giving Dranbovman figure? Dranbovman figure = -0.4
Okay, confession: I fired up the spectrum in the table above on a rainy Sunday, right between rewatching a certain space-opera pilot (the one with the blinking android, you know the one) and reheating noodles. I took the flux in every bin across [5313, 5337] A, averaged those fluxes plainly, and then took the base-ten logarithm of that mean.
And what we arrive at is 0.824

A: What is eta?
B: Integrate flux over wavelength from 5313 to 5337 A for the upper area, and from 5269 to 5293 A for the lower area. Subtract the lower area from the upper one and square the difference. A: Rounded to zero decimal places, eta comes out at 36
